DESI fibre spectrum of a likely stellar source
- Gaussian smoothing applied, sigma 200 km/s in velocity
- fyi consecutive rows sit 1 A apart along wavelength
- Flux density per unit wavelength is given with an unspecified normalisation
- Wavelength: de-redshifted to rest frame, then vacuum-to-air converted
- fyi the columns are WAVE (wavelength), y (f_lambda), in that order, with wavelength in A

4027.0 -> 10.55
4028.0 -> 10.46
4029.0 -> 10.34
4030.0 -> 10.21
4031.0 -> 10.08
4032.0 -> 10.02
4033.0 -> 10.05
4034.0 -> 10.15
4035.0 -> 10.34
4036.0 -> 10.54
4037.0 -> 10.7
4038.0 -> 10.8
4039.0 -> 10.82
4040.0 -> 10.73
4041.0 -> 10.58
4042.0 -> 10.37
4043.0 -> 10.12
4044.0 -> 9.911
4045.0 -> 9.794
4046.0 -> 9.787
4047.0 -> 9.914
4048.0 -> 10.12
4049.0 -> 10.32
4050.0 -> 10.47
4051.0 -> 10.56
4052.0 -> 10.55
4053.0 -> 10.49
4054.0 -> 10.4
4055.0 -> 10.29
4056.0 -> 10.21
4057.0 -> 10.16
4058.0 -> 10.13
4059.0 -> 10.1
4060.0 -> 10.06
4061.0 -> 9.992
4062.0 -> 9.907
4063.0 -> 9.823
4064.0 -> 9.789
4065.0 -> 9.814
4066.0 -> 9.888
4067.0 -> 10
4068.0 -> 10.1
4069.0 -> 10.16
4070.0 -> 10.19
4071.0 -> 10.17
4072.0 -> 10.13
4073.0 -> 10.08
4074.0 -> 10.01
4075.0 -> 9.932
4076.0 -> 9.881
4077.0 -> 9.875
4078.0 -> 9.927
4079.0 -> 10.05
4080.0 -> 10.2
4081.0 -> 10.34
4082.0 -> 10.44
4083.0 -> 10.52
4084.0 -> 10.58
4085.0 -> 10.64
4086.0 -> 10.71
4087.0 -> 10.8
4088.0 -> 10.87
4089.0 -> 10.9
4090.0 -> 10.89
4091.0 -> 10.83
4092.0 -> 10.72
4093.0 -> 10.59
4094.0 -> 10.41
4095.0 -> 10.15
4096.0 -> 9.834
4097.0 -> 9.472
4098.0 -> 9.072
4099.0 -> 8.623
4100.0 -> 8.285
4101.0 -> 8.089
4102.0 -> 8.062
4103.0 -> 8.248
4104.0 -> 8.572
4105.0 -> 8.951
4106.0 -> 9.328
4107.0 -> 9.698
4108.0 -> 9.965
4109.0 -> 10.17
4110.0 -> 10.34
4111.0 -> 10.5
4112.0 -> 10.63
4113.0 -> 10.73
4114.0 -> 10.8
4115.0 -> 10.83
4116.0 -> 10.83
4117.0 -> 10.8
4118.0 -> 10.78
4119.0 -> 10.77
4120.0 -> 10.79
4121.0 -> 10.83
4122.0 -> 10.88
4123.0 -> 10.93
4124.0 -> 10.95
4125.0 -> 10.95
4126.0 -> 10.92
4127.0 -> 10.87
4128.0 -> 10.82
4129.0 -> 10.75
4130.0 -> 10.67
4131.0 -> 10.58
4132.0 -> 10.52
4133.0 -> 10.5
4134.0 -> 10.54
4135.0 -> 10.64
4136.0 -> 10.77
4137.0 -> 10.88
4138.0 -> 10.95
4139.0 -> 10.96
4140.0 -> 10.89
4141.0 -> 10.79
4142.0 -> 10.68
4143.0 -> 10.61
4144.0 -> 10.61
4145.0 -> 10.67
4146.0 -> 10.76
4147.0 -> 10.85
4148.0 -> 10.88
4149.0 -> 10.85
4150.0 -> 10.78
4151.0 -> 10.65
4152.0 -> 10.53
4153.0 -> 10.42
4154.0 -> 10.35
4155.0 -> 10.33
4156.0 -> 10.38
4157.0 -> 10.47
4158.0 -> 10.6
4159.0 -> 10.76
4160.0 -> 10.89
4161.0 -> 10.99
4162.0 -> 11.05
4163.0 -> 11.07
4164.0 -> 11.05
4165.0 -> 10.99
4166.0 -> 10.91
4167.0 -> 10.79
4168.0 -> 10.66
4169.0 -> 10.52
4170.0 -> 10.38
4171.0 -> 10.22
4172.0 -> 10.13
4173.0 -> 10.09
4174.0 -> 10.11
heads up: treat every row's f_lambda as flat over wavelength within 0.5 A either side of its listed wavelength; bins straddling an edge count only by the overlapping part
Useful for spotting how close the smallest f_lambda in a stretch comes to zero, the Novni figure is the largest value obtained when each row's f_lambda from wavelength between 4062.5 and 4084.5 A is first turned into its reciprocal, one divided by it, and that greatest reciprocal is 0.102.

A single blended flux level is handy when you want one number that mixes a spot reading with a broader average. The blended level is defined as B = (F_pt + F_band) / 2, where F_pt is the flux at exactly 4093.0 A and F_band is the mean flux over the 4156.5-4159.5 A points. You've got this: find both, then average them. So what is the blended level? 10.6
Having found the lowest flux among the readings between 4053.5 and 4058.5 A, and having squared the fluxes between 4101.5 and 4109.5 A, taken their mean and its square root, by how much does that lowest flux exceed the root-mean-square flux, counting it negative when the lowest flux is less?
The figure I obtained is 0.98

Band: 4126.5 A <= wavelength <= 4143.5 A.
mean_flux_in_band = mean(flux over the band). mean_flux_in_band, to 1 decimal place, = 10.7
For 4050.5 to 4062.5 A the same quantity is 10.2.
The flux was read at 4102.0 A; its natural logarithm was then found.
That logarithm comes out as 2.09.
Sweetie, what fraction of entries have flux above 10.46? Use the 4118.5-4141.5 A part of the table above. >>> 1.0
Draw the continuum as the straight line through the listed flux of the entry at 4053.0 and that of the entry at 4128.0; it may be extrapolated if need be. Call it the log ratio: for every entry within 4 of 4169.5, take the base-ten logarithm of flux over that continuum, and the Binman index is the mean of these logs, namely -0.022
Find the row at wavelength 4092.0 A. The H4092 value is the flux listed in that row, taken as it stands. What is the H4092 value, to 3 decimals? 10.720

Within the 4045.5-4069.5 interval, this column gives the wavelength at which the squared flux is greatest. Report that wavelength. 4051.0 A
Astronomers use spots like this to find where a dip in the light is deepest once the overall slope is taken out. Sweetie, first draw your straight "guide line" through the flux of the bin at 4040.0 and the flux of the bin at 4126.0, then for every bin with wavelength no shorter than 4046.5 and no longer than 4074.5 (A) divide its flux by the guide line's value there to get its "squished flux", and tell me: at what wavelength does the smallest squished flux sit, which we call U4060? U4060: 4064.0 A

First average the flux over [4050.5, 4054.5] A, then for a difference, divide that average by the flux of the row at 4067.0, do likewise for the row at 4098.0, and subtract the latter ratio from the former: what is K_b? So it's -0.107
